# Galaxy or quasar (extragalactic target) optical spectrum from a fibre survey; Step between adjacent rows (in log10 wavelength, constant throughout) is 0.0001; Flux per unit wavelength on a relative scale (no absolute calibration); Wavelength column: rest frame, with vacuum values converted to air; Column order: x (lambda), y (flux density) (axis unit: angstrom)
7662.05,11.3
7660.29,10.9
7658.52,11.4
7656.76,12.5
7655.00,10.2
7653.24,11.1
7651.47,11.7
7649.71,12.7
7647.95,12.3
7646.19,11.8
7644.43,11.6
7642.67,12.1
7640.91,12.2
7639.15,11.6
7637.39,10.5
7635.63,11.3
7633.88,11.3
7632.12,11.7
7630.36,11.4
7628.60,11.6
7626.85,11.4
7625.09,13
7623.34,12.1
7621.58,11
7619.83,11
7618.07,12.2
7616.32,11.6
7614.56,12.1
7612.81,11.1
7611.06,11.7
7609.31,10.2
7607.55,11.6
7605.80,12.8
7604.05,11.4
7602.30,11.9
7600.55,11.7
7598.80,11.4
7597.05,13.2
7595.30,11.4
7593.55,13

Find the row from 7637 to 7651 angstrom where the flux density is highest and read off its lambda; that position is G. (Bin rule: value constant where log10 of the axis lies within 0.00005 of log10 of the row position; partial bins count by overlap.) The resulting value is 7649.71 angstrom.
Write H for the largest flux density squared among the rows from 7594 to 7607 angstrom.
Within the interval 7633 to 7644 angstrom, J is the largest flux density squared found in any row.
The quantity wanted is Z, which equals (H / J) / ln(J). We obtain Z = 0.234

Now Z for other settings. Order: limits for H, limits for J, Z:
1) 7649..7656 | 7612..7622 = 0.217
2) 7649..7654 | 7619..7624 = 0.221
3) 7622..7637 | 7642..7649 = 0.223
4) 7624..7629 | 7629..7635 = 0.251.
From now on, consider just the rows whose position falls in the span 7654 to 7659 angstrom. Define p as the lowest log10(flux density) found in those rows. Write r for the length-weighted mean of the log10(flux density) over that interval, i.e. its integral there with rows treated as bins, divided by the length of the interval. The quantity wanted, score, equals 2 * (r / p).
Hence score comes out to 2.09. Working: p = 1.01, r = 1.06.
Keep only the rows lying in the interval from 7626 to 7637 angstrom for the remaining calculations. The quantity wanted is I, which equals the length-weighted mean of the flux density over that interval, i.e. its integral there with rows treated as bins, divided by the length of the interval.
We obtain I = 11.4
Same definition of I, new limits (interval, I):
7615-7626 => 11.8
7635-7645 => 11.6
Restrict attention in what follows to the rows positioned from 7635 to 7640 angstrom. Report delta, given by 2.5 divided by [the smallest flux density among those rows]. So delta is 0.238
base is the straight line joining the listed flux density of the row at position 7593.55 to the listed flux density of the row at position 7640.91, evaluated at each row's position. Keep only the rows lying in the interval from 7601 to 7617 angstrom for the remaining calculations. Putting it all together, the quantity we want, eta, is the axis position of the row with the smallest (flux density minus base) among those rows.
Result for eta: 7609.31 angstrom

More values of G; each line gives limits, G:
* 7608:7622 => 7618.07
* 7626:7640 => 7632.12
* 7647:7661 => 7649.71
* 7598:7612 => 7605.80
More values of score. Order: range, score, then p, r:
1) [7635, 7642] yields 2.07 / 1.02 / 1.06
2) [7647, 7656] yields 2.11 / 1.01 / 1.06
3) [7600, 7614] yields 2.11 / 1.01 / 1.06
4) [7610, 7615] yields 2.03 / 1.05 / 1.06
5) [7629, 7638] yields 2.06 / 1.02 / 1.05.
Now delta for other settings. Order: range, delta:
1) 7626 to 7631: 0.219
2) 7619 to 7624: 0.227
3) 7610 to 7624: 0.227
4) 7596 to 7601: 0.219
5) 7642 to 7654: 0.225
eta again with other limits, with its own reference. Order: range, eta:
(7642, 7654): 7653.24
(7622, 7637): 7626.85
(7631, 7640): 7637.39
